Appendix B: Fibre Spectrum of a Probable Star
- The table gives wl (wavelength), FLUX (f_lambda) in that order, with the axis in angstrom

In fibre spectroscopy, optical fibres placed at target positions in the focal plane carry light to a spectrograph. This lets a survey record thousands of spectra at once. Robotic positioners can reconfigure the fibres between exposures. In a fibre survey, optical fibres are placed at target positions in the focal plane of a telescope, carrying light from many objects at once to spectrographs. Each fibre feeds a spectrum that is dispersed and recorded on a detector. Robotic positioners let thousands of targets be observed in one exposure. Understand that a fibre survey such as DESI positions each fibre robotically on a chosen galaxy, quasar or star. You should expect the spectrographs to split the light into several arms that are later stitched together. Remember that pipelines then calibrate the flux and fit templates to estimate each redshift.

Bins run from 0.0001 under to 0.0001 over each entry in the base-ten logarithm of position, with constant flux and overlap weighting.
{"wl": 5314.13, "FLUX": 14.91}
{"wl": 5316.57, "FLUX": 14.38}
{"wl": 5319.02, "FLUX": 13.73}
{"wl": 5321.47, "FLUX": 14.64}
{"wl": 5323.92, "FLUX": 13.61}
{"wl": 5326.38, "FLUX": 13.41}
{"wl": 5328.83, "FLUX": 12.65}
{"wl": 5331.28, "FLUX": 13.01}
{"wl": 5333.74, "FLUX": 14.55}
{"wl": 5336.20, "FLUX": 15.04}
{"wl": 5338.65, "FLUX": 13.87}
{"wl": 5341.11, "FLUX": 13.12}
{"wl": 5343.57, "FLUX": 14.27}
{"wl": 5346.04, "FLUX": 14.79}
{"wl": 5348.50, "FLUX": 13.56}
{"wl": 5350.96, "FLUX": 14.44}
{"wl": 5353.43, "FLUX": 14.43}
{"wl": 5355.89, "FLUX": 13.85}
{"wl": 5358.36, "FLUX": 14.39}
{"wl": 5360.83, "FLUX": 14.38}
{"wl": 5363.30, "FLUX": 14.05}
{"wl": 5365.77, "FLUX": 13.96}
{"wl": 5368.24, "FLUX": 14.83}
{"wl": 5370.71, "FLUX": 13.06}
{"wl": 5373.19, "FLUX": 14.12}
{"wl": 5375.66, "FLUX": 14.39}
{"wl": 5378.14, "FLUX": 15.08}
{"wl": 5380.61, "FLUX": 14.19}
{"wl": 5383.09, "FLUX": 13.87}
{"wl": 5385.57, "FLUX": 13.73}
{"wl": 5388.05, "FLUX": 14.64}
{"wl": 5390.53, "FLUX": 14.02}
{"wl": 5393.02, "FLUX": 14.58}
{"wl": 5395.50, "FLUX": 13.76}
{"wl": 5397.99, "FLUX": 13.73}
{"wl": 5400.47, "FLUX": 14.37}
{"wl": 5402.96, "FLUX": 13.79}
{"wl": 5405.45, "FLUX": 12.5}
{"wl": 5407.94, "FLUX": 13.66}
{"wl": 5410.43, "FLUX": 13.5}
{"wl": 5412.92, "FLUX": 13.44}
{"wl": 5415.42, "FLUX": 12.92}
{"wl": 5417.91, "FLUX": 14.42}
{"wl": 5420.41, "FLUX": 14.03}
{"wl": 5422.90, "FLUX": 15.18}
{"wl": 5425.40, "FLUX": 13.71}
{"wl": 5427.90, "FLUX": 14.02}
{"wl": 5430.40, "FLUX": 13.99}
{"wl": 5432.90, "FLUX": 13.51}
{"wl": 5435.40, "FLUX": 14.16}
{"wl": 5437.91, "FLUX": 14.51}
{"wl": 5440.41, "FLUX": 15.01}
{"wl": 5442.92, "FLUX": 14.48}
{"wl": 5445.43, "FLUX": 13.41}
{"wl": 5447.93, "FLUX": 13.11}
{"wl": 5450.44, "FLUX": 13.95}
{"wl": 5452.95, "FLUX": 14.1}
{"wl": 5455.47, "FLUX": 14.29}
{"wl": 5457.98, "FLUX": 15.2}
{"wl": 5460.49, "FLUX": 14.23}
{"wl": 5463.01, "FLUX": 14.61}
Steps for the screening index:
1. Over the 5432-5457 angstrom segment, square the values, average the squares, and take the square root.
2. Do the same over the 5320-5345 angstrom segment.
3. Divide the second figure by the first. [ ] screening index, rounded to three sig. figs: 0.984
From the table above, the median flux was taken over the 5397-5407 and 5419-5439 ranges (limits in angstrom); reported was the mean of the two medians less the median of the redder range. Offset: -0.13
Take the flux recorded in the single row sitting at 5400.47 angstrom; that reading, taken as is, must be 14.37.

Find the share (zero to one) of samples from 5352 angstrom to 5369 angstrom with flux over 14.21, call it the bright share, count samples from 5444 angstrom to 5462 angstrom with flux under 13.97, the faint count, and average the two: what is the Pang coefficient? 1.8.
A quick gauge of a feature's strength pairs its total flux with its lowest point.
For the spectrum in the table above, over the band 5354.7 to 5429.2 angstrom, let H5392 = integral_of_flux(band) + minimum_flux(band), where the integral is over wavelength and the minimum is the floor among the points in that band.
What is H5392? 1056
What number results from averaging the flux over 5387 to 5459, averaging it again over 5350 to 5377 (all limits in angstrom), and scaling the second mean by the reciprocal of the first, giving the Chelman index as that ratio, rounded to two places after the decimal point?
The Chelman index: 1.01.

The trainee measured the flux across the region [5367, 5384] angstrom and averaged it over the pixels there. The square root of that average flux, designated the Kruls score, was 3.77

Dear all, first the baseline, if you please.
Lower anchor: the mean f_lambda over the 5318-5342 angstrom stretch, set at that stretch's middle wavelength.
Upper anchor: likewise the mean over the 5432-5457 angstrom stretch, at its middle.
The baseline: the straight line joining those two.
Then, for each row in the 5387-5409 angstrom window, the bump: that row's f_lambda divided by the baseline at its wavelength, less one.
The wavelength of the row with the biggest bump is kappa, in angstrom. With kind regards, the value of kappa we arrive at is 5388.05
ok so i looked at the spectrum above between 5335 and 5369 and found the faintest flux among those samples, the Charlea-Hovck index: 13.12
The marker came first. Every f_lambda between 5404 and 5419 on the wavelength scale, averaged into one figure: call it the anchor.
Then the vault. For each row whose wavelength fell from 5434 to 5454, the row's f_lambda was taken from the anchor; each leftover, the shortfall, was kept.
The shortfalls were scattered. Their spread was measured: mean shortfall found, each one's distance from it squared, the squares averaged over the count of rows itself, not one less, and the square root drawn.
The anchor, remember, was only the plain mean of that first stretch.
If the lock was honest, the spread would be 0.57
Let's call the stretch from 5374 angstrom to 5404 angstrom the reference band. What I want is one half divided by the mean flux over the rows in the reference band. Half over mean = 0.0353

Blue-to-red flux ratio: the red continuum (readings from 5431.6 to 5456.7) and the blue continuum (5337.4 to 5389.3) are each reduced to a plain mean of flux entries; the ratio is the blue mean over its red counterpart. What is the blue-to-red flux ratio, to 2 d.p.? 1.01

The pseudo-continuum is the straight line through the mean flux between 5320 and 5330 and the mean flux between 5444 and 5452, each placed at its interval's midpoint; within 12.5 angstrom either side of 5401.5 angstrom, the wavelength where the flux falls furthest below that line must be 5405.45 angstrom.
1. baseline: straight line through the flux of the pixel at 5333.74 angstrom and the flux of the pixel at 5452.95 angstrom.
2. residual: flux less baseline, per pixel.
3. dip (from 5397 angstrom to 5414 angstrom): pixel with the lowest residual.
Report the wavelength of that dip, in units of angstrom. 5405.45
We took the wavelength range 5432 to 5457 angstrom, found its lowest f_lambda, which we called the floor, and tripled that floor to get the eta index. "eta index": 39.3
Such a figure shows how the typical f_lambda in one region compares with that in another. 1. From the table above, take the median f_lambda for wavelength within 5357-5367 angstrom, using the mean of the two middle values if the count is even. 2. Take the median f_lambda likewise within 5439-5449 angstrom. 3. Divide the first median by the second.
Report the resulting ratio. 1.02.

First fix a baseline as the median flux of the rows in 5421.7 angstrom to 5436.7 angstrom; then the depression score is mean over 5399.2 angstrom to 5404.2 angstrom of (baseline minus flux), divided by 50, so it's -0.0015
